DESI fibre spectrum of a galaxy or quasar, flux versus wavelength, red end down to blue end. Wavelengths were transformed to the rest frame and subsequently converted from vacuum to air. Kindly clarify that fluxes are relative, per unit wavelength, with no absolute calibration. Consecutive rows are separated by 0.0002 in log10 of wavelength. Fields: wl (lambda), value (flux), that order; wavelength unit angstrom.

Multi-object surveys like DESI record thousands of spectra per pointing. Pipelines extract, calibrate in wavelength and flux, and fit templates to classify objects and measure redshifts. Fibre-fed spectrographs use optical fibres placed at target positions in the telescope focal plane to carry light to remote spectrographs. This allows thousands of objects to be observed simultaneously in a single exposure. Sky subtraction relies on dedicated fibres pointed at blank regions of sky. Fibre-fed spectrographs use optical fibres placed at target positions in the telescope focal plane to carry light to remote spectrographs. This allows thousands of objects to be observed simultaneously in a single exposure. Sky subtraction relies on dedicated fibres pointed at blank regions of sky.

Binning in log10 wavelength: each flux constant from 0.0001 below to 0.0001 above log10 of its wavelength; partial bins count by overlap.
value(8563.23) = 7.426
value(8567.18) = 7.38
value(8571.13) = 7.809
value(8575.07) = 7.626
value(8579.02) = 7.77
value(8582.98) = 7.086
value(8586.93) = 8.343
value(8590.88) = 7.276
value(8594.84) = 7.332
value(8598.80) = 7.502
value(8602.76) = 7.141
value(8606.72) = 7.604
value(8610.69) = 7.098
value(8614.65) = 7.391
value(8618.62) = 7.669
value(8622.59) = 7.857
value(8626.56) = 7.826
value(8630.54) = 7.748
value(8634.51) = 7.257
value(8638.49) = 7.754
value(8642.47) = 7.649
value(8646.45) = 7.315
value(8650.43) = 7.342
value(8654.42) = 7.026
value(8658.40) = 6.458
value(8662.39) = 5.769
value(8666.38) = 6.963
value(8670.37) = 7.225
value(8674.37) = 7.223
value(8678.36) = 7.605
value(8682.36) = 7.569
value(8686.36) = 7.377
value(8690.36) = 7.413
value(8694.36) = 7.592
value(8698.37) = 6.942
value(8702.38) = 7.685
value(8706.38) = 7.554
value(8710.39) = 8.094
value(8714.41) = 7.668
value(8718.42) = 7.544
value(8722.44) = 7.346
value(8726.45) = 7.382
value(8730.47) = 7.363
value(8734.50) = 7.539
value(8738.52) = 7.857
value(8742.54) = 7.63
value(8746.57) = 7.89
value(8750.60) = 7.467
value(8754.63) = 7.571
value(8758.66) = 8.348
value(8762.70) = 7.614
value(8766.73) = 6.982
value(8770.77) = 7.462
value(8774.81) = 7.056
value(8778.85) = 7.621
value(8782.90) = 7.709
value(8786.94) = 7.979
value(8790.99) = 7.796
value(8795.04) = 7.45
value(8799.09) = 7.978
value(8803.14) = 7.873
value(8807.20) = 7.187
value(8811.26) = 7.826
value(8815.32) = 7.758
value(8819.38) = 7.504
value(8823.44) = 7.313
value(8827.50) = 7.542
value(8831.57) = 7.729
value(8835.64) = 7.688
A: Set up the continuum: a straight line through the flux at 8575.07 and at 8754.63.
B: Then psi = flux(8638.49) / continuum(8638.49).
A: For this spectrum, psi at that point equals 1.02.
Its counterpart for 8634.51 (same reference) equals 0.95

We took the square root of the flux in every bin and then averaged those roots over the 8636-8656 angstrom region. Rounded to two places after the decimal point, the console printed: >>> 2.72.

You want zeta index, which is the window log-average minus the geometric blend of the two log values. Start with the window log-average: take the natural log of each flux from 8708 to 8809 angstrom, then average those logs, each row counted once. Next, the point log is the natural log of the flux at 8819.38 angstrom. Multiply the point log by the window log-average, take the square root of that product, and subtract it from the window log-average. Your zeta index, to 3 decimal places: 0.007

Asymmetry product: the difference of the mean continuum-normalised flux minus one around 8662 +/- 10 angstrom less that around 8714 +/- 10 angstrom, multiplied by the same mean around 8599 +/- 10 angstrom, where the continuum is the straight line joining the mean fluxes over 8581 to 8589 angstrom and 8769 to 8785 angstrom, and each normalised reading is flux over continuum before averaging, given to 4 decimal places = 0.0057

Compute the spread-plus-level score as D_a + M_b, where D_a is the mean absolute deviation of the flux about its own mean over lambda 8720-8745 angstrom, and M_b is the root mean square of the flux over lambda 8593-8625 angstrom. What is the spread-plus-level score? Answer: 7.61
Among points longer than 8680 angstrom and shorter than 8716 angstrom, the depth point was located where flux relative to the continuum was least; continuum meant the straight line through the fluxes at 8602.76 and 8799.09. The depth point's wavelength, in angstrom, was 8698.37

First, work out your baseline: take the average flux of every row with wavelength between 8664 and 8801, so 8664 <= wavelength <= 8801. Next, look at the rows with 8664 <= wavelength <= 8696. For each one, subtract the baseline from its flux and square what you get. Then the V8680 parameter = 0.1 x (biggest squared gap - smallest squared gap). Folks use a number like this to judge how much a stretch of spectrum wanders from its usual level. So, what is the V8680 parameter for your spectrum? 0.03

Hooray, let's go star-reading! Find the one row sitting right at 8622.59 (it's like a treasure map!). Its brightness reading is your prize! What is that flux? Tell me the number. 7.857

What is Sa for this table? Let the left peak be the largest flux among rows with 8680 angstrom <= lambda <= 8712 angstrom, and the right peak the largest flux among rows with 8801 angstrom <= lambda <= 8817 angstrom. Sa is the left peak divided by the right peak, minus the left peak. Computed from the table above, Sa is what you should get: -7.1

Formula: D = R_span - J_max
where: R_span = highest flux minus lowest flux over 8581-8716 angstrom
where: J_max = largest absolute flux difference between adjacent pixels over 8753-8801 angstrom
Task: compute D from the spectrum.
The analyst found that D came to 1.80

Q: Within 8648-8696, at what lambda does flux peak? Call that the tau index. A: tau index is 8678.36 angstrom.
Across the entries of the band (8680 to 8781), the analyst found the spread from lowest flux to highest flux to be 1.4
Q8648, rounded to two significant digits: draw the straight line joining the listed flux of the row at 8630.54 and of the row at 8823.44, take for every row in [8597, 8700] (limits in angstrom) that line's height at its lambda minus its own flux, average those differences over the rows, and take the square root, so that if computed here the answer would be 0.62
